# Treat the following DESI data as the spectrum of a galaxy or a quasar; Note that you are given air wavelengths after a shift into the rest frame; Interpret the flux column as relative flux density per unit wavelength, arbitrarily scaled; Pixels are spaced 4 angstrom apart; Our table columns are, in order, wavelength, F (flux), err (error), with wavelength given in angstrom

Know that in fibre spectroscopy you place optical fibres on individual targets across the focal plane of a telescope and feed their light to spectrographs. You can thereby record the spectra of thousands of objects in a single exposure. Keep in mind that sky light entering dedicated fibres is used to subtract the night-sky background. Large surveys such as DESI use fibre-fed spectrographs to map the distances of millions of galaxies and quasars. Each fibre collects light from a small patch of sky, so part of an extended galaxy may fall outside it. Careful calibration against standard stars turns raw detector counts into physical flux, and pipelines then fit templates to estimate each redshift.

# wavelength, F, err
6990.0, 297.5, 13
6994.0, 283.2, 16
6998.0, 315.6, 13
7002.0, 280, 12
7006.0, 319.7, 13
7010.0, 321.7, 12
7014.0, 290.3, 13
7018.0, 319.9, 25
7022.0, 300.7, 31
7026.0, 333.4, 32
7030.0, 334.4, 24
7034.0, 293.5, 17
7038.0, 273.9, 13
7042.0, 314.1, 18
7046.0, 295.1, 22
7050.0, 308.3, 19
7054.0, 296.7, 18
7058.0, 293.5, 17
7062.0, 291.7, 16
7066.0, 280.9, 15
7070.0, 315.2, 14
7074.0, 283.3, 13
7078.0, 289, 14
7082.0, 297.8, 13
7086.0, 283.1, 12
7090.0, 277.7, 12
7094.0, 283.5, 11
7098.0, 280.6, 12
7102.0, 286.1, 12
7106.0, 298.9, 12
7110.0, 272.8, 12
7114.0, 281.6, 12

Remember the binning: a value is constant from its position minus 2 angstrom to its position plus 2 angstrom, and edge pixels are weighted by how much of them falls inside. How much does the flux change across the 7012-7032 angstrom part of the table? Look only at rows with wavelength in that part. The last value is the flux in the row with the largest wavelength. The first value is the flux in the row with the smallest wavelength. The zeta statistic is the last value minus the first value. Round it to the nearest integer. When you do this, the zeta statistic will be 44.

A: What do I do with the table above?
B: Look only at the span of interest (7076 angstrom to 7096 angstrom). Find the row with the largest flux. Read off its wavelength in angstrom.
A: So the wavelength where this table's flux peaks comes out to 7082.0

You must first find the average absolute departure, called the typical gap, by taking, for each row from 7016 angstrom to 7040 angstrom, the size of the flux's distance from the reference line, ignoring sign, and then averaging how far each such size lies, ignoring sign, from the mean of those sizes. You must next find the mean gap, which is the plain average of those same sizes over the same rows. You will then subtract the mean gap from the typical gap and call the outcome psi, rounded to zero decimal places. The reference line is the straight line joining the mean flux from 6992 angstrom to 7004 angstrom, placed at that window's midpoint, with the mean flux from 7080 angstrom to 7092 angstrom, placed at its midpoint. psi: -10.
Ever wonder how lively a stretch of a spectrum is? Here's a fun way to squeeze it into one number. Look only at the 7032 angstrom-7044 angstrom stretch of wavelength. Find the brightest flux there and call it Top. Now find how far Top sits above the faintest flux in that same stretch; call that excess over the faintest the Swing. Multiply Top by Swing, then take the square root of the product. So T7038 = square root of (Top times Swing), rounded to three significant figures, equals 112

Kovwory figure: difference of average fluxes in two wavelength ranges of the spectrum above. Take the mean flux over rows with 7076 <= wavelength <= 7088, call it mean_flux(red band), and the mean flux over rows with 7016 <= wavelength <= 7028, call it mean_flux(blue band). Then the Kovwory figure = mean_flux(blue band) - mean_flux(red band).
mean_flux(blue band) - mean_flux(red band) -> 28.0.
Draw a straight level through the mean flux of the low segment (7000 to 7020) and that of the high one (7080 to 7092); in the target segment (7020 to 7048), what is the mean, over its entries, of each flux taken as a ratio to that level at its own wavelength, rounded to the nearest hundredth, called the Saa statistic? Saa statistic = 1.02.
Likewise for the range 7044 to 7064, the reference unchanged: 1.01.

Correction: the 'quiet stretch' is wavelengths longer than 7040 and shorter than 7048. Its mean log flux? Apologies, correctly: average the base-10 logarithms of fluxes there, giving 2.48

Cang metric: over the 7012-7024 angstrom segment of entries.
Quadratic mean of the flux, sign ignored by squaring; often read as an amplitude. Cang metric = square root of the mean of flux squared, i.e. 304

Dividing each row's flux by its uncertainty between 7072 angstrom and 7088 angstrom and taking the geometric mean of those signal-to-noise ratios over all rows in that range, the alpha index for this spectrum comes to 22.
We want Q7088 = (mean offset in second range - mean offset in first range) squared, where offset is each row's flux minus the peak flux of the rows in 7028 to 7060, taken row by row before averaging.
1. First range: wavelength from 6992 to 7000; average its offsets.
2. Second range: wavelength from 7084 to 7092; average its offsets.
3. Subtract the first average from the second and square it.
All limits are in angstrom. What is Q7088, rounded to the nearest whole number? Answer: 361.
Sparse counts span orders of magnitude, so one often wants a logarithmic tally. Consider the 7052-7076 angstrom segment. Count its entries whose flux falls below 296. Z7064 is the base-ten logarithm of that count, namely 0.60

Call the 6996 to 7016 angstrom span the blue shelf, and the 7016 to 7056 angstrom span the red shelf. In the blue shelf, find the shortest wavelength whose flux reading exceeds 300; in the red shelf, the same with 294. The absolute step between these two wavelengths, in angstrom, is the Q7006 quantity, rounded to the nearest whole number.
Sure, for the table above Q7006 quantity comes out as 20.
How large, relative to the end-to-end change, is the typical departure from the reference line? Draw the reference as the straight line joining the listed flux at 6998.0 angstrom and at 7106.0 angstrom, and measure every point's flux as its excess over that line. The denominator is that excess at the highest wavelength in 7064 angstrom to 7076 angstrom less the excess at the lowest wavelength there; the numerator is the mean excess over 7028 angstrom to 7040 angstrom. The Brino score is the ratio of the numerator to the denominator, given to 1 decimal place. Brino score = -2.6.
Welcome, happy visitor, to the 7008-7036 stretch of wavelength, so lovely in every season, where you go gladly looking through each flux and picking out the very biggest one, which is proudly 334.4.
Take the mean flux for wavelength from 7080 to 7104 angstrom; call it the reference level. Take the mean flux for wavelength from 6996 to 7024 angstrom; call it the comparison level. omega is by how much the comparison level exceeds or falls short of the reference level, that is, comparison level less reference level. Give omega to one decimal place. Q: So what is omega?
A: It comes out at 22.0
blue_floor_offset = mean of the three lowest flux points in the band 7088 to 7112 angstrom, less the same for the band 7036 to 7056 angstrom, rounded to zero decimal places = -12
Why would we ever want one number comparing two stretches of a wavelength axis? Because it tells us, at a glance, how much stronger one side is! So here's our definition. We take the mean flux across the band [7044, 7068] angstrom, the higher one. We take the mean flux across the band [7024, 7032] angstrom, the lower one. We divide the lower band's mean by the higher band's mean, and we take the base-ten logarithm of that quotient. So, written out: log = 0.055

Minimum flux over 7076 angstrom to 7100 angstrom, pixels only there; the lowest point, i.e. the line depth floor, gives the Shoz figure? 277.7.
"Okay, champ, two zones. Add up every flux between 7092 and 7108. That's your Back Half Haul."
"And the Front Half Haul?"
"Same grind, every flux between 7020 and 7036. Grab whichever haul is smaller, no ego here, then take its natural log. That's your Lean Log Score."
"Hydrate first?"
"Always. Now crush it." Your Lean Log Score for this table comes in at 7.05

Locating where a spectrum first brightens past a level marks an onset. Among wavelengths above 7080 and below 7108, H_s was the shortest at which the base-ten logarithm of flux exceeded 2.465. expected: 7082.0 angstrom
